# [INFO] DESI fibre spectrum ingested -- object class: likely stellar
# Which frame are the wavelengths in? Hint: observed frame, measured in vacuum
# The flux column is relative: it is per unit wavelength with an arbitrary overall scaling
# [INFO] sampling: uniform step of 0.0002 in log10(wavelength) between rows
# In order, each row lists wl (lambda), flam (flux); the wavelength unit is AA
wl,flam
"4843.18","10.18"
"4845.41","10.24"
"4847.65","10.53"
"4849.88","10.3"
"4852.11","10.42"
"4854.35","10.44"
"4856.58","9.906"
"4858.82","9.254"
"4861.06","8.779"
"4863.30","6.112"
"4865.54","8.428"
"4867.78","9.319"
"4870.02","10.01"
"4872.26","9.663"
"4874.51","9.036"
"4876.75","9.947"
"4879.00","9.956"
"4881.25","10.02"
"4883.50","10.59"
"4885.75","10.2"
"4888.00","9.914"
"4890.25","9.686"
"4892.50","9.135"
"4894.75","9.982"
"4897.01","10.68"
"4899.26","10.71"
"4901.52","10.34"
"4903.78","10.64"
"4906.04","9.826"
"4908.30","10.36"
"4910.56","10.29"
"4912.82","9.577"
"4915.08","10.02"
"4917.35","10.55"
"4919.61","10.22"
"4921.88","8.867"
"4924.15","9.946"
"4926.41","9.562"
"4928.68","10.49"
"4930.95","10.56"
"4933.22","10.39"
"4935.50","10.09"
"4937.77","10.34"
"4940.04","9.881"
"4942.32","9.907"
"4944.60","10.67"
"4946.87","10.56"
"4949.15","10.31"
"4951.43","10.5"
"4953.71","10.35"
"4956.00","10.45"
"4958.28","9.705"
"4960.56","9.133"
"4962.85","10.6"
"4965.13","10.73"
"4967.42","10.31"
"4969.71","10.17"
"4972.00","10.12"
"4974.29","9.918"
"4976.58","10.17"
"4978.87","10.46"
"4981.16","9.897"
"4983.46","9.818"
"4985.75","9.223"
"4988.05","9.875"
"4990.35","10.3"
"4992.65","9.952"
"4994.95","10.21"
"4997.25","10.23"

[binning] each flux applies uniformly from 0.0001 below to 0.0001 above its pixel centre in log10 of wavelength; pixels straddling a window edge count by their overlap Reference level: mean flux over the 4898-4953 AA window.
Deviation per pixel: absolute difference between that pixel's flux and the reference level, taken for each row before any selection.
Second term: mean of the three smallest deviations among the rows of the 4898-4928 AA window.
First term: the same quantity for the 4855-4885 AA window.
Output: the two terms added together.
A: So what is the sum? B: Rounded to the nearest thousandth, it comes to 0.288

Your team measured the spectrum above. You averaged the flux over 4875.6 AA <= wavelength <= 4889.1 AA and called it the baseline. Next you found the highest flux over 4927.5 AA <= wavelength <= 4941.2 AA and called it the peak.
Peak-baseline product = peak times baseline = 106.7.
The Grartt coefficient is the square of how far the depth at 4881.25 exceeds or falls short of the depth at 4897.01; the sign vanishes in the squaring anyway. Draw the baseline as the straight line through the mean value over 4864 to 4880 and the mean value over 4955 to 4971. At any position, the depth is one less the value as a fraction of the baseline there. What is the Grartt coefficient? 0.003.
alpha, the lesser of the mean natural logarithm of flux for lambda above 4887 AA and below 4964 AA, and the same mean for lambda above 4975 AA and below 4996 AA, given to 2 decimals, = 2.30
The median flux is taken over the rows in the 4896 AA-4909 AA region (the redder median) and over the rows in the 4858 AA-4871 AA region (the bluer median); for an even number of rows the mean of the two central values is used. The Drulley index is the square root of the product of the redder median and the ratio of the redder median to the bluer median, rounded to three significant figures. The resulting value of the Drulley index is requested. 3.50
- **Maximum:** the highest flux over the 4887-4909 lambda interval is 10.71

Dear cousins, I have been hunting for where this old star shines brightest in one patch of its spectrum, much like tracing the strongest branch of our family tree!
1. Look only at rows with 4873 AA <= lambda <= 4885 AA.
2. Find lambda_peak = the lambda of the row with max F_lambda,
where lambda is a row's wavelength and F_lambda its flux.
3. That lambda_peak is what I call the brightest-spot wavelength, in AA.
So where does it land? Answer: 4883.50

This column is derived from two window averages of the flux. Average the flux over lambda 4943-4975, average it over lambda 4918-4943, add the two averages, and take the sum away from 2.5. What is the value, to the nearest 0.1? -17.8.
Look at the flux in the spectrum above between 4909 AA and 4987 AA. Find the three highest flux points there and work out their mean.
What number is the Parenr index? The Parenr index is 10.7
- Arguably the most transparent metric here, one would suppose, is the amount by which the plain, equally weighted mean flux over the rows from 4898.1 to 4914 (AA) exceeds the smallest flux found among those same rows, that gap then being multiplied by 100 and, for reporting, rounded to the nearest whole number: 67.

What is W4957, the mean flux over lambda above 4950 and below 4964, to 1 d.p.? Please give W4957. 10.1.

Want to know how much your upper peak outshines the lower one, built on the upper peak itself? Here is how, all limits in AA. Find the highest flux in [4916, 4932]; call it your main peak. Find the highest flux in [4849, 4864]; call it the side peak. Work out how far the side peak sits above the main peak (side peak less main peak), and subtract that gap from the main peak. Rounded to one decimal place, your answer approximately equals 10.7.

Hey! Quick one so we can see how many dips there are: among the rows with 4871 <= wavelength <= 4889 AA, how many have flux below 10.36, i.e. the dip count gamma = 7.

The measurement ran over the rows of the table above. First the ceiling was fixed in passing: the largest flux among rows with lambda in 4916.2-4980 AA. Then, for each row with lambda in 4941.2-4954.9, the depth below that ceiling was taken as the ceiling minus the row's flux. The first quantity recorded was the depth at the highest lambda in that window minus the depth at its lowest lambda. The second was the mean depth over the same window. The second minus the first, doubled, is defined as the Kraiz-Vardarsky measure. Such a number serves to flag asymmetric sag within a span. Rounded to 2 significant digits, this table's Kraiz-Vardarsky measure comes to 1.6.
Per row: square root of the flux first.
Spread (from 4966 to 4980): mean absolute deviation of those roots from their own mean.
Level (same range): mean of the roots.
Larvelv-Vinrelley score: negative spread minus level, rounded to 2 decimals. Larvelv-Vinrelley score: -3.21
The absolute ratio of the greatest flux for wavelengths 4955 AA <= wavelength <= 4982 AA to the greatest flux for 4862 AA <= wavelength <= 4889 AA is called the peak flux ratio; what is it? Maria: 1.01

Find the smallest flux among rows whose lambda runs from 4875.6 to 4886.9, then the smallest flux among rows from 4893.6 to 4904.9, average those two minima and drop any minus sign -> 10.0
